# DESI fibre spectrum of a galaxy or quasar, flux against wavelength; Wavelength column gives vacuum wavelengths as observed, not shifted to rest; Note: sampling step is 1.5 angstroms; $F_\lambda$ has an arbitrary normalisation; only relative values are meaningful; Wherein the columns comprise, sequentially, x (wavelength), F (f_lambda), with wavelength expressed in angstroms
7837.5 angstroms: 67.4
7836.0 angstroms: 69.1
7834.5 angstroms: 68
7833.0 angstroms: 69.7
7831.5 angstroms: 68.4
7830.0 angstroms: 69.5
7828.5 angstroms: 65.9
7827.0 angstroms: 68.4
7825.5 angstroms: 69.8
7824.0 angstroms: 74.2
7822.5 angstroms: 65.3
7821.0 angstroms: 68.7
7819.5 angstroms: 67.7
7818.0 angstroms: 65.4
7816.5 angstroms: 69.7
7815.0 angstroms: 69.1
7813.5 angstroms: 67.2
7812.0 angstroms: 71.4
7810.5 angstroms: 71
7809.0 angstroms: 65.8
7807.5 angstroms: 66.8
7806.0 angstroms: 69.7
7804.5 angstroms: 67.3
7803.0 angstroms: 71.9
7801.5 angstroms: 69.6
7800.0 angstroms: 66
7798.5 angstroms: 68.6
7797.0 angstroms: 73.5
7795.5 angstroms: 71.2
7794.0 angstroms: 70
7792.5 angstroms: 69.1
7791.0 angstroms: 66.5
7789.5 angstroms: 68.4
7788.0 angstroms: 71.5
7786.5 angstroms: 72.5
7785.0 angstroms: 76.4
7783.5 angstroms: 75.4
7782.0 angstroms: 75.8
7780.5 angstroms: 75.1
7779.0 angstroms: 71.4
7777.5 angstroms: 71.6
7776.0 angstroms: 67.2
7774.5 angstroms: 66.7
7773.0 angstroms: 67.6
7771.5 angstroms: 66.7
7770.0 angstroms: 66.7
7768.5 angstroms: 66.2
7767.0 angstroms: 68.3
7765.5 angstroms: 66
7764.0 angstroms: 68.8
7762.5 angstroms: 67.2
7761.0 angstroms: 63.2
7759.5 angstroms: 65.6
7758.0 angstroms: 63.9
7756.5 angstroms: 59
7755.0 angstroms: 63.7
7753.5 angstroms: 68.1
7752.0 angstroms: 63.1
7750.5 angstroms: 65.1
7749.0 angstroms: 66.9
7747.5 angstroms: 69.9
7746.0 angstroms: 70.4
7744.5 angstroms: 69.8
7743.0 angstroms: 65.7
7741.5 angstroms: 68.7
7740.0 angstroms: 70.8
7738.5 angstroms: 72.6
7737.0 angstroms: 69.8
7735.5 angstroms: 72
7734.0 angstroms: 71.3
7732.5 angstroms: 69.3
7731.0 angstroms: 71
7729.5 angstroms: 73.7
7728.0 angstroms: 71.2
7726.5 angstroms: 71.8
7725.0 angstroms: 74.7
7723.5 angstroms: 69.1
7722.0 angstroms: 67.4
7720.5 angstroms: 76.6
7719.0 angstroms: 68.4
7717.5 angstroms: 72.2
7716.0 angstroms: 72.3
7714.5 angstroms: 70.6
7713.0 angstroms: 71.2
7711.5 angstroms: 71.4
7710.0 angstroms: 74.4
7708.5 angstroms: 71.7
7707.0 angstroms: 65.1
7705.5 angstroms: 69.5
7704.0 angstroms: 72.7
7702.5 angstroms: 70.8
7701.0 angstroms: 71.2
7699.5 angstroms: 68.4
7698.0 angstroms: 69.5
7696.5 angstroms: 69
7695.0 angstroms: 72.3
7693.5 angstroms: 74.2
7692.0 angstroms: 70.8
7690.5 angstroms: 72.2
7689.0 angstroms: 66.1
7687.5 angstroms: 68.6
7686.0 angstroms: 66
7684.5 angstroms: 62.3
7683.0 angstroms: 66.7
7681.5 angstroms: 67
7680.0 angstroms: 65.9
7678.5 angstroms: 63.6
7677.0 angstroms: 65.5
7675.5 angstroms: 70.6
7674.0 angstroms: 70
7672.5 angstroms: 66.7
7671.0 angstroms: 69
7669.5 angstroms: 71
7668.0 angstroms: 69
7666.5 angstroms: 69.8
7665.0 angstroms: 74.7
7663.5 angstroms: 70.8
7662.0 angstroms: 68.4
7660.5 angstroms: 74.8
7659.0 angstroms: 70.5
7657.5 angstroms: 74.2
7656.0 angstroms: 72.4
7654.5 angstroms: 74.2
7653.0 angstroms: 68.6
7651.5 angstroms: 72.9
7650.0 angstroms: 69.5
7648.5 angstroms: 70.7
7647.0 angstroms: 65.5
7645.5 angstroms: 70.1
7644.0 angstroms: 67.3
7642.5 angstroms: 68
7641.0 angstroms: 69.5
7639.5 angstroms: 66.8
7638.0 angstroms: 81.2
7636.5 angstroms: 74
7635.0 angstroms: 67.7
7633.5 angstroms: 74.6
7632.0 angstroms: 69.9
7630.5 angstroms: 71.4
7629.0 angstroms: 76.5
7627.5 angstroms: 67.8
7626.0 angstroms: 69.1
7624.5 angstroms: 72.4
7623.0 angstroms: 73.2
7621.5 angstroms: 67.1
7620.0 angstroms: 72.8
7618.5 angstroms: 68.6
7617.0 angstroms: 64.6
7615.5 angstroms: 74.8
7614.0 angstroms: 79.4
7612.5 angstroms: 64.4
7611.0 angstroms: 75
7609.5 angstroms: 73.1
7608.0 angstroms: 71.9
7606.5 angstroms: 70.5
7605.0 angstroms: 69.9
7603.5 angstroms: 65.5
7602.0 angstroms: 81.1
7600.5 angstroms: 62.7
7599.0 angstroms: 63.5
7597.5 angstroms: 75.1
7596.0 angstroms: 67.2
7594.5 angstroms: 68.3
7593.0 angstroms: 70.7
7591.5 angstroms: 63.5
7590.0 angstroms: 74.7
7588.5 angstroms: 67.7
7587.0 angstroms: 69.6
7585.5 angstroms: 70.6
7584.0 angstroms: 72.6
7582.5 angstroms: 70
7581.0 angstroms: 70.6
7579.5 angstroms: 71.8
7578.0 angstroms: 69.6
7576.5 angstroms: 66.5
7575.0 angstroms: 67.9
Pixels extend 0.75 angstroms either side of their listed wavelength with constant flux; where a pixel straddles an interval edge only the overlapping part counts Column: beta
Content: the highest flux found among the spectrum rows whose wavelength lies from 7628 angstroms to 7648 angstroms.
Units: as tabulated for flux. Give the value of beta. 81.2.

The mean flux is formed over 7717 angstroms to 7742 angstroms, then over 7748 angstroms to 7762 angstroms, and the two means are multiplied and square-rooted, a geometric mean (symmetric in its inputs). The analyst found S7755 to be 67.7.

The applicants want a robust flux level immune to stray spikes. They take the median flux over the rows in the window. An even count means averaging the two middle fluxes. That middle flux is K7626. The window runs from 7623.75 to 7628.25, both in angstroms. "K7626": 69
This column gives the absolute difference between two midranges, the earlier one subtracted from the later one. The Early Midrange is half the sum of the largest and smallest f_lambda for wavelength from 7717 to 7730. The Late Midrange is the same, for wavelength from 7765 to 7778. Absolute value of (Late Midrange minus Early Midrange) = 3.2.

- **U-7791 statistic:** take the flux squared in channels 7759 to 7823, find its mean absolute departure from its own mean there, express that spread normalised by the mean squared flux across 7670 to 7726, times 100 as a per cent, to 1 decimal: 7.2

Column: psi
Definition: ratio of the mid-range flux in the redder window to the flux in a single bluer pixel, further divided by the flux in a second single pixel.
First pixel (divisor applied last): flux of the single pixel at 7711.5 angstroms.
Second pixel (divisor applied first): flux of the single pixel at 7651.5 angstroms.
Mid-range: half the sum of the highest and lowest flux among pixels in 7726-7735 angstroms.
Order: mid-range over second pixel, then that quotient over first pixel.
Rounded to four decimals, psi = 0.0137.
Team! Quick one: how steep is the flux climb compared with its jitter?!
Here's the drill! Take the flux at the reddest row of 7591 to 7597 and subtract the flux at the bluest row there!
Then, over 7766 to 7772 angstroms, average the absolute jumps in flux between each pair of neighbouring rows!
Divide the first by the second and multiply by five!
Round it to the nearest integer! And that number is 21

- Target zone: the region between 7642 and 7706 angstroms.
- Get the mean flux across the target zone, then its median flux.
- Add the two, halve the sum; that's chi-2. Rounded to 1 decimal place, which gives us 69.5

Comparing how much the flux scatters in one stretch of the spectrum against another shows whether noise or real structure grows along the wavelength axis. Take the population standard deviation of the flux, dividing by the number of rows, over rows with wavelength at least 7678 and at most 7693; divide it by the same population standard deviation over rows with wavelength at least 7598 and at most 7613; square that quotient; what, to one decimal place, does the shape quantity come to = 0.3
